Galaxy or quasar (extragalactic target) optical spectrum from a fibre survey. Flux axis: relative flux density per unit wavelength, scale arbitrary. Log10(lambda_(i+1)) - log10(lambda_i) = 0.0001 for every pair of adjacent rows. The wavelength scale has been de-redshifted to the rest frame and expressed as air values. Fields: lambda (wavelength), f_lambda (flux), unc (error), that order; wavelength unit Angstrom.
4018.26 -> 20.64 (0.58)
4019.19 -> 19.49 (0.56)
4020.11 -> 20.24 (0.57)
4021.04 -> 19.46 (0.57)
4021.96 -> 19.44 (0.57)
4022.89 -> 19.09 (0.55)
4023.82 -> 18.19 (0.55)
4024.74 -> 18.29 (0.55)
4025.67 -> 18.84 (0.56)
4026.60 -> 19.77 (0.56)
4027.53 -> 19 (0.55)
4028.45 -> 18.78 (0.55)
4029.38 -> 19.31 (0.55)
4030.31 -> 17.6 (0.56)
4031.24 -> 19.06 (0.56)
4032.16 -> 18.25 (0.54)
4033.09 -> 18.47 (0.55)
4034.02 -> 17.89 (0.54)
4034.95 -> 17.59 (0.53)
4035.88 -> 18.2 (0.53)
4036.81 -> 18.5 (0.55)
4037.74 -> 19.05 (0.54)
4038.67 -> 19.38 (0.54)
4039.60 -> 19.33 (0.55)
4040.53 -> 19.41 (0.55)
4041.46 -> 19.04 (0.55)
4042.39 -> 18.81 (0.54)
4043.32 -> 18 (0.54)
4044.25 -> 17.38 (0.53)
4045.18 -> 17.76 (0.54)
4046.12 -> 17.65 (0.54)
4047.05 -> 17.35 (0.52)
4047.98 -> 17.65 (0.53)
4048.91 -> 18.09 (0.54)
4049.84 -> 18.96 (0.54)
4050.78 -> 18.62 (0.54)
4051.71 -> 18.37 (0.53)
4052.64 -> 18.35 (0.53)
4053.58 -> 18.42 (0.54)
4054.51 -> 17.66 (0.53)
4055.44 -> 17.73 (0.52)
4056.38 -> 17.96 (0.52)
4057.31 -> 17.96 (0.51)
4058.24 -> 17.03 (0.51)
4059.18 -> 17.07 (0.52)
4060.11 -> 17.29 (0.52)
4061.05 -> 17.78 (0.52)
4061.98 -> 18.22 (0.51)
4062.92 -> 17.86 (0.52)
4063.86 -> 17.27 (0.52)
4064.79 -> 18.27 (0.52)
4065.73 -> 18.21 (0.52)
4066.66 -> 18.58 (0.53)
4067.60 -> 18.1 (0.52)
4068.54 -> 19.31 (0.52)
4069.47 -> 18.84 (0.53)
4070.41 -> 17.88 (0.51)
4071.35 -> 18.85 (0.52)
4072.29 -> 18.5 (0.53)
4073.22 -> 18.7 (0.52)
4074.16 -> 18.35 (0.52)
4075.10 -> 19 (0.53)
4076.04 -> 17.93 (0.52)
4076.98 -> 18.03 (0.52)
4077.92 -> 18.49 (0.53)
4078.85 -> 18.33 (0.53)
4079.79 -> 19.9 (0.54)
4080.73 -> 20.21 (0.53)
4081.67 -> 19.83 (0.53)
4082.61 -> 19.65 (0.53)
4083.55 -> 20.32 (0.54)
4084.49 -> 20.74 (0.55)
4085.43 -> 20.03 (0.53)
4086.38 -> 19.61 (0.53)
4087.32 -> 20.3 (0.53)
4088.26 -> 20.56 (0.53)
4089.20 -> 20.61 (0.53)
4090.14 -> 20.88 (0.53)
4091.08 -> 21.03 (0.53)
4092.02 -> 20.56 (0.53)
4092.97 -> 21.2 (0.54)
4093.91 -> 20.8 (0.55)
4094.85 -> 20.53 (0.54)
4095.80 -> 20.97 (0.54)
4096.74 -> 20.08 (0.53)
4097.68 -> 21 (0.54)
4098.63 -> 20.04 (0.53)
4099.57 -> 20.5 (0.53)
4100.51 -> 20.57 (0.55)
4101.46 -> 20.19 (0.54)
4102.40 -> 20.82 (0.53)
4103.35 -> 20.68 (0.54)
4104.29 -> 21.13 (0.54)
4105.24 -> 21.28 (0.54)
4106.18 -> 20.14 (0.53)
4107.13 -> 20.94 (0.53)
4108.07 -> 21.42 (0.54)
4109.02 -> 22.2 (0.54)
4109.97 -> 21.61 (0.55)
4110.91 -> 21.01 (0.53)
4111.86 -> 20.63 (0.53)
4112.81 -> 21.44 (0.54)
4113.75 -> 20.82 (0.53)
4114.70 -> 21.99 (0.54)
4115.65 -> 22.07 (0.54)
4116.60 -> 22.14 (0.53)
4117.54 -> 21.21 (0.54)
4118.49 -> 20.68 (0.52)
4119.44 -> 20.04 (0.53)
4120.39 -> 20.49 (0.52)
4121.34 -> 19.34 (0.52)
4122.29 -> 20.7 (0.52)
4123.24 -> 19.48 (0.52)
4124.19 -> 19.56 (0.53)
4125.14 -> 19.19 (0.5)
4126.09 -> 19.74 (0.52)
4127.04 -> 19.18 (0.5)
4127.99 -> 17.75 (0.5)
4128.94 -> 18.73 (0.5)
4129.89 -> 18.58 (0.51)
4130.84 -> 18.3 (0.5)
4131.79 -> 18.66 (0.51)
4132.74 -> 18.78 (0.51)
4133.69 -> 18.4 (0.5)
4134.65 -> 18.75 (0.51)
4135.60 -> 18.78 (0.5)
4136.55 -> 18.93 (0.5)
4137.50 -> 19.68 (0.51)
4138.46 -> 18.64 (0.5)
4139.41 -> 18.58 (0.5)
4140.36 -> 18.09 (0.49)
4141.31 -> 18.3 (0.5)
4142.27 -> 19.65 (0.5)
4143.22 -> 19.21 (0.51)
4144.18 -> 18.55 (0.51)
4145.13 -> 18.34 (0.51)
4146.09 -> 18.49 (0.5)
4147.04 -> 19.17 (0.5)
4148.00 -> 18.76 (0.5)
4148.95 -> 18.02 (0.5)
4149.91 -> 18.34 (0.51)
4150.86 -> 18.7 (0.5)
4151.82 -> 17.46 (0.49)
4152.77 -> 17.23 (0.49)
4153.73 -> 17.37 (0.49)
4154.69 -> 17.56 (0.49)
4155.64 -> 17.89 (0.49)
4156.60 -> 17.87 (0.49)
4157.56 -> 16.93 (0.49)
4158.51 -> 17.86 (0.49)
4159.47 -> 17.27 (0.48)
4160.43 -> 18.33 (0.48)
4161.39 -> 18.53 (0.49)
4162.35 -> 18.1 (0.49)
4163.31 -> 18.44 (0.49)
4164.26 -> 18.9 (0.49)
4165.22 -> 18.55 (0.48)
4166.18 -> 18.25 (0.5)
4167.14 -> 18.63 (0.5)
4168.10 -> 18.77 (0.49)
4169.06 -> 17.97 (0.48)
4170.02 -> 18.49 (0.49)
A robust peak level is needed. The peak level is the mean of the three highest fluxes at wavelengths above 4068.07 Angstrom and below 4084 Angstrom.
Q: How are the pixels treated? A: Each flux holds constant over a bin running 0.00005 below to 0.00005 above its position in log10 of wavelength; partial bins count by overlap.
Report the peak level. 20.1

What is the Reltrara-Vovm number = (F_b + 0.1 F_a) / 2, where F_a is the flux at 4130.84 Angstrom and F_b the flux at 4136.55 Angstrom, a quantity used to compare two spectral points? 10.4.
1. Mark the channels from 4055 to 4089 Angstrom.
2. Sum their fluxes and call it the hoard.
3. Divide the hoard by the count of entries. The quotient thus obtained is 18.7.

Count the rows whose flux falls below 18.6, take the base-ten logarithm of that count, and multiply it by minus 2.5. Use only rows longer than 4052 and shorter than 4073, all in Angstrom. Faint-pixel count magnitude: -3.2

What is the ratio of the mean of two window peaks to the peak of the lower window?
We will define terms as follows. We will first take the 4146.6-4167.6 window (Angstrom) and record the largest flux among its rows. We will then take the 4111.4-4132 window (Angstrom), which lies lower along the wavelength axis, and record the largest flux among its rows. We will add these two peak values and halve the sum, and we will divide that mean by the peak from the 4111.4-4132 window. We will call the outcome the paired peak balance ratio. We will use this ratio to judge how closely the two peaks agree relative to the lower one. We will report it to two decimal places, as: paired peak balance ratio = 0.93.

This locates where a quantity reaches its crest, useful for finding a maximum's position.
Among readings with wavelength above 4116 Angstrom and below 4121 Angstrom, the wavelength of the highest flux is 4116.60 Angstrom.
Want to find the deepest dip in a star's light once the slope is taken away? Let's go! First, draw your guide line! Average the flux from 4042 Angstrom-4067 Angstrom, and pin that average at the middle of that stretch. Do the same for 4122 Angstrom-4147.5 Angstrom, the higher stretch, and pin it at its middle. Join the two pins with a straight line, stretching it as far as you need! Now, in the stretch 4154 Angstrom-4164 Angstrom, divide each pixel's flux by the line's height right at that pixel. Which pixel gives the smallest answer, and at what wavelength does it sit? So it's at 4157.56 Angstrom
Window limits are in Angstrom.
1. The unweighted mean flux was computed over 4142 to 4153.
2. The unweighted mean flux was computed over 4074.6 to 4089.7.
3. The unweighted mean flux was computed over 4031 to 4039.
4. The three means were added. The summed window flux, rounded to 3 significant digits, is 56.6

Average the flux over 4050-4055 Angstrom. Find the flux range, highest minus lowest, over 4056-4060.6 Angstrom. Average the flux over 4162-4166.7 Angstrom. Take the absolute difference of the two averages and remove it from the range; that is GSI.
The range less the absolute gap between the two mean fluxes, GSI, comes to 0.77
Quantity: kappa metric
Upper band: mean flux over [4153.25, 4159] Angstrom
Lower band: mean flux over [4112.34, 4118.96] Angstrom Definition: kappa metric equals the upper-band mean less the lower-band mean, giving -3.9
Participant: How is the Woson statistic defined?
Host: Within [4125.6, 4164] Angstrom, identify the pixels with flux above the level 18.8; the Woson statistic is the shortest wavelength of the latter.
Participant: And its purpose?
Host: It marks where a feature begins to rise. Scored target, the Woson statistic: 4126.09 Angstrom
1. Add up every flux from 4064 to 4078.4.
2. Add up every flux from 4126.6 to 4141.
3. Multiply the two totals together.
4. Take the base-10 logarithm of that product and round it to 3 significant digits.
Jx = 4.89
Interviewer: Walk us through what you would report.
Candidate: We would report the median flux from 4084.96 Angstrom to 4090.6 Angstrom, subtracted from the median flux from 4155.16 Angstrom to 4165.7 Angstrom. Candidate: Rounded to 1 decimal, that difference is -2.3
